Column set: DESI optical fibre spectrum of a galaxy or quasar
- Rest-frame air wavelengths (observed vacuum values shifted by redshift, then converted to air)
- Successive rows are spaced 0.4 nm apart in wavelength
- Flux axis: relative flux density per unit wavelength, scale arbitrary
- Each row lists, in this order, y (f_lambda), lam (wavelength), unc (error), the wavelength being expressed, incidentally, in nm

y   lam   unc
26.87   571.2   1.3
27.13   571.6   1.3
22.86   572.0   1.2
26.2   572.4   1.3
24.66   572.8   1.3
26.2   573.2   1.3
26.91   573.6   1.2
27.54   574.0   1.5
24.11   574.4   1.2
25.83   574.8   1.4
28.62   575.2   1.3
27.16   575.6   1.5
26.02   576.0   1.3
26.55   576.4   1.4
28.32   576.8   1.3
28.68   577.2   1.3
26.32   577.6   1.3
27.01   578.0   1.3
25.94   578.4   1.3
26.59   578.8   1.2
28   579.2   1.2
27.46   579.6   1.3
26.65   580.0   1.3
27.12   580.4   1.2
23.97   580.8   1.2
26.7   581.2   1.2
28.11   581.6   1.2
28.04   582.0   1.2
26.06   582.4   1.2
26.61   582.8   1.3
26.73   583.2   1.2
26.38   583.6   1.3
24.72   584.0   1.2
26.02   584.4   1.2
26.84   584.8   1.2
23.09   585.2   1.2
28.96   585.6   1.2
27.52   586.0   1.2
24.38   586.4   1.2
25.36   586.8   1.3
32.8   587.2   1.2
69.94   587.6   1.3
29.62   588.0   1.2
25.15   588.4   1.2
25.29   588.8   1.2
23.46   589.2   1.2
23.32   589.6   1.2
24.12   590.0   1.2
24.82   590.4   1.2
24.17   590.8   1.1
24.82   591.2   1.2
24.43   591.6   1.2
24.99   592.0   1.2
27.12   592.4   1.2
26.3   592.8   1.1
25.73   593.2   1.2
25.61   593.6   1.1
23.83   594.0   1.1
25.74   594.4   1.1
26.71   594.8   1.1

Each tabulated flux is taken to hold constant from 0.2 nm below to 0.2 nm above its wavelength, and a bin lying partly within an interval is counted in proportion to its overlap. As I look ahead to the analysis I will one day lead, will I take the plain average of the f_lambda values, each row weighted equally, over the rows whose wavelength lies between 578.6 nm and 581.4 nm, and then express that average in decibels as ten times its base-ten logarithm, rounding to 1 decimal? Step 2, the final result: 14.3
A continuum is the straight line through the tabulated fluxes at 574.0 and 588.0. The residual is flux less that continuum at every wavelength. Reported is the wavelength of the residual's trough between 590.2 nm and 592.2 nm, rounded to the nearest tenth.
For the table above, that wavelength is 590.8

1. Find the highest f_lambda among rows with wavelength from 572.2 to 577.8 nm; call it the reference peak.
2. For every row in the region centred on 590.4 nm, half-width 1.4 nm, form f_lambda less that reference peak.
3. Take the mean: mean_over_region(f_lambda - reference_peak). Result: -4.52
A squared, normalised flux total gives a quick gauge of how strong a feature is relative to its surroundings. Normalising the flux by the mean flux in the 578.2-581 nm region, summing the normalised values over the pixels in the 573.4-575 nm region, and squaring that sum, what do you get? 15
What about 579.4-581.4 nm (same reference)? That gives 25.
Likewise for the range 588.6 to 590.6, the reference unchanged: 21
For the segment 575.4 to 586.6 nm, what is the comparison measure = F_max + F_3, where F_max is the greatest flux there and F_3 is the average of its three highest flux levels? 58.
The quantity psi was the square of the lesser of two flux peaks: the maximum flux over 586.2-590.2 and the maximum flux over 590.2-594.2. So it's 735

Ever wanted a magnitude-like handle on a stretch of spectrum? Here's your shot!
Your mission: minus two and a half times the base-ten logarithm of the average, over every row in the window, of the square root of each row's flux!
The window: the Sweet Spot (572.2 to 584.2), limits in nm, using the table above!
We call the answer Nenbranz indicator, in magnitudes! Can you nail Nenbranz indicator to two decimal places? -1.78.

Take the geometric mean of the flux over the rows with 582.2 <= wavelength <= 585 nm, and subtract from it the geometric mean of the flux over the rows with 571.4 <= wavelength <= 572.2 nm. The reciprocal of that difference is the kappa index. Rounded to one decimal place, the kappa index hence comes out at 0.8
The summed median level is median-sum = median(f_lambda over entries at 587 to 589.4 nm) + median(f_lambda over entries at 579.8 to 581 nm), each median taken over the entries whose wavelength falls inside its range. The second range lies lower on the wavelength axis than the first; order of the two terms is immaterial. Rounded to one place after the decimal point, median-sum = 54.1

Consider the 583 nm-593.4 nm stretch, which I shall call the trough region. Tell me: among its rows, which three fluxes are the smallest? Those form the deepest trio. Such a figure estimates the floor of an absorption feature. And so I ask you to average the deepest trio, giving 23.3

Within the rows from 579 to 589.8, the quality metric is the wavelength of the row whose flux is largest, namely 587.6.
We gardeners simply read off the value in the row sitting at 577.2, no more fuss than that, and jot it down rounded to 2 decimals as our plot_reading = 28.68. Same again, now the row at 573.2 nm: 26.20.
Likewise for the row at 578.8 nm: 26.59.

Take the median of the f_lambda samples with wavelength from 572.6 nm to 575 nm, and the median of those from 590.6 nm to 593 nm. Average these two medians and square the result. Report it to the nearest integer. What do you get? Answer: 648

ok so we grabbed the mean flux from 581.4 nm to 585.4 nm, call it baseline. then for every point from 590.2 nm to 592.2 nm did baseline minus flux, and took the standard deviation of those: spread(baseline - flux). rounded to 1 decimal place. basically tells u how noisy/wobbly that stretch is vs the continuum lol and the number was 0.3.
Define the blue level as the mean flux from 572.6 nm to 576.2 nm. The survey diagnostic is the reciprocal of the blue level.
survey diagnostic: 0.0380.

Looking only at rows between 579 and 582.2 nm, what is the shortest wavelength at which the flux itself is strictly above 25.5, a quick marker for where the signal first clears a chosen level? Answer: 579.2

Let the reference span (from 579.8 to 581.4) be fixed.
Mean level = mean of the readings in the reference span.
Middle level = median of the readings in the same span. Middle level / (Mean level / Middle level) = 27.3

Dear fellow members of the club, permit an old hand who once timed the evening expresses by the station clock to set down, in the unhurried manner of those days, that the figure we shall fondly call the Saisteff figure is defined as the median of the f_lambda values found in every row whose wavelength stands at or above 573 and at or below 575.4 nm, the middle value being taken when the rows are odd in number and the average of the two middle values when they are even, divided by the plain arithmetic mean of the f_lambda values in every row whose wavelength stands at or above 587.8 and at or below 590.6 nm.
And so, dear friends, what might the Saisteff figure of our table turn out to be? 1.057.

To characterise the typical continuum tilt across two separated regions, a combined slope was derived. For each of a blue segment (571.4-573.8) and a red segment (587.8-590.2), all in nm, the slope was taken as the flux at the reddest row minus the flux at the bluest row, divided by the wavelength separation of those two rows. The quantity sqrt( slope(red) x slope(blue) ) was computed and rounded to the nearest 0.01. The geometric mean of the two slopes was 0.55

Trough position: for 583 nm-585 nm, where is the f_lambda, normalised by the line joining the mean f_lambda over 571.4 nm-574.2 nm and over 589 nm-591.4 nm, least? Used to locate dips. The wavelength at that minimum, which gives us 584.0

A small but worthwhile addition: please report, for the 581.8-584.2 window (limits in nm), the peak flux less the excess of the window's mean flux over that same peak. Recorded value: 29.7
